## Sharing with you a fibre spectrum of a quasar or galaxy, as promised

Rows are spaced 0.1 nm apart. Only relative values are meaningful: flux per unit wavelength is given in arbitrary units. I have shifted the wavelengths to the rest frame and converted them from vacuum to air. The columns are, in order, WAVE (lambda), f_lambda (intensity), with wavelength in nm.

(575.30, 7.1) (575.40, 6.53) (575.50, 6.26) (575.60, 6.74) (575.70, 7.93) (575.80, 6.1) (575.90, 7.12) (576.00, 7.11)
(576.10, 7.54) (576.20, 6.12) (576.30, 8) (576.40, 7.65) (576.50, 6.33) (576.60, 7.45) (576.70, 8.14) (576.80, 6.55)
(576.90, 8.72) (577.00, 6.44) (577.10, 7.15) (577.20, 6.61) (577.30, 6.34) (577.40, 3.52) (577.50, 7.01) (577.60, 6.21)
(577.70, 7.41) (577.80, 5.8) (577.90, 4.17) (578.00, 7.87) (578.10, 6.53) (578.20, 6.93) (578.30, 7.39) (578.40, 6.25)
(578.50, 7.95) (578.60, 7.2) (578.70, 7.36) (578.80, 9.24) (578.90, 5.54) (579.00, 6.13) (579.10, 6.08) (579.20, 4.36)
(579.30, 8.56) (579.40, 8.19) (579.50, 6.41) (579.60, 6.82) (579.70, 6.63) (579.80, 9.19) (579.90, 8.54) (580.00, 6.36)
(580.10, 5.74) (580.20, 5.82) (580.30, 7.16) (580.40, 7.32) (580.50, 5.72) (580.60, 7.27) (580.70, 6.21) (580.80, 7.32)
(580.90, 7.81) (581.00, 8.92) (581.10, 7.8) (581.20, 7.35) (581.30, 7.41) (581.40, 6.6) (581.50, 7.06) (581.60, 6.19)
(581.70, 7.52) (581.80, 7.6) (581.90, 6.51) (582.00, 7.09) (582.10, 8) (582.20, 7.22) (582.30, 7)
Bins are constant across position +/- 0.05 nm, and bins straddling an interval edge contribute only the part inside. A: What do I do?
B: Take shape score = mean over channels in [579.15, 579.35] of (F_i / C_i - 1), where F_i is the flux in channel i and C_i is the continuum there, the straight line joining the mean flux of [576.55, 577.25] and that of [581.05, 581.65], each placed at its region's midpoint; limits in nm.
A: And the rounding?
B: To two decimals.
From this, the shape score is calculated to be -0.10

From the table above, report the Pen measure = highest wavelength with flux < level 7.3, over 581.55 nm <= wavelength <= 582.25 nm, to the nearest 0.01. 582.20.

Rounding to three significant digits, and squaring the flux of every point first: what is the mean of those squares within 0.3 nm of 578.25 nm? 51.6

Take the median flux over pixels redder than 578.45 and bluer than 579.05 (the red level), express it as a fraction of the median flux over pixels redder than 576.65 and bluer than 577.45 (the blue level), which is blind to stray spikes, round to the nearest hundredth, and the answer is 1.11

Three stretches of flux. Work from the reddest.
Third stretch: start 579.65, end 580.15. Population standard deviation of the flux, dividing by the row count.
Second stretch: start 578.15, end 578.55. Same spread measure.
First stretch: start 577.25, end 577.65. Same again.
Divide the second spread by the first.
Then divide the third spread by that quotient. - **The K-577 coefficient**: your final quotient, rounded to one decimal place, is 2.9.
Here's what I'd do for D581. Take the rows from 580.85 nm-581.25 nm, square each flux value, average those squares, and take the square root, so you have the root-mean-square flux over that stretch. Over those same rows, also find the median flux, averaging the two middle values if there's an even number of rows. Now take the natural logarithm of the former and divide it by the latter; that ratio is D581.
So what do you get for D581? 0.266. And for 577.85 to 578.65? 0.273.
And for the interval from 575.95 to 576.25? 0.273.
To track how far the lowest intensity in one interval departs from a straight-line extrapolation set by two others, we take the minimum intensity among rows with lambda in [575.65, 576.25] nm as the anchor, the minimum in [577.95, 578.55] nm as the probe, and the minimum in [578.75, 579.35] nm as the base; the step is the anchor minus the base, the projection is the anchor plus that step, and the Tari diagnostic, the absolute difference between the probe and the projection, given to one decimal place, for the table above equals 1.6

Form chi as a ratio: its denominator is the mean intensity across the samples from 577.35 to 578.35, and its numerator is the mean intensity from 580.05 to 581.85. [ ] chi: 1.12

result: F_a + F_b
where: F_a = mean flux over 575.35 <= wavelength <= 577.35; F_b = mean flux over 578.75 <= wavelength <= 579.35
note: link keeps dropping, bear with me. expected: 13.7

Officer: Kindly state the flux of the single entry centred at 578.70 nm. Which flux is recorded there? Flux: 7.36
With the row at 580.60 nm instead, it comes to 7.27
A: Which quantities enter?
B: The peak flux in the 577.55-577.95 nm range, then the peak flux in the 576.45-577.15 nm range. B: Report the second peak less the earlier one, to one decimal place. 1.3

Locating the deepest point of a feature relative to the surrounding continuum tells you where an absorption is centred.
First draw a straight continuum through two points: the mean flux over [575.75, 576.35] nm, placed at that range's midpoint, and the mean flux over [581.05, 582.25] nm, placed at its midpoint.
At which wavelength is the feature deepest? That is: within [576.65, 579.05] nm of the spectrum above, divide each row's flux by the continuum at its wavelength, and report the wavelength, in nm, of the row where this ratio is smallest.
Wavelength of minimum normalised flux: 577.40 nm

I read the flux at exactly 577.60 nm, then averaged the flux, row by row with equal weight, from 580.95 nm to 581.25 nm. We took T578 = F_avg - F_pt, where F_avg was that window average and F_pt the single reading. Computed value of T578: 1.8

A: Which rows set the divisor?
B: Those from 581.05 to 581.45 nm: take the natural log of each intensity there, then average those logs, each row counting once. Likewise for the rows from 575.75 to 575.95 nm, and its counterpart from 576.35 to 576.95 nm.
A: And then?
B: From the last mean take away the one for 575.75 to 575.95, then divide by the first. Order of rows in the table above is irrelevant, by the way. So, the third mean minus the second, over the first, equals 0.06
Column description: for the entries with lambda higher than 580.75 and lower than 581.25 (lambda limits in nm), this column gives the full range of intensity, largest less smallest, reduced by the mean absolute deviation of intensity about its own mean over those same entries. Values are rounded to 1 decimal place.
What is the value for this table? 1.2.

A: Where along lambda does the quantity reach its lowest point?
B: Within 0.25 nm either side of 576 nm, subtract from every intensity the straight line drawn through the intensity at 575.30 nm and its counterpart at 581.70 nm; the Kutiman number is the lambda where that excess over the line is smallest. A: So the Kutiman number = 576.20 nm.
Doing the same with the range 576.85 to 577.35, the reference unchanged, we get 577.30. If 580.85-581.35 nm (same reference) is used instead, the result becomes 581.20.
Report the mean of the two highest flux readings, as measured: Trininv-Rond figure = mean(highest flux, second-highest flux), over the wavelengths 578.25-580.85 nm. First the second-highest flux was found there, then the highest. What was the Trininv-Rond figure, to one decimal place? 9.2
